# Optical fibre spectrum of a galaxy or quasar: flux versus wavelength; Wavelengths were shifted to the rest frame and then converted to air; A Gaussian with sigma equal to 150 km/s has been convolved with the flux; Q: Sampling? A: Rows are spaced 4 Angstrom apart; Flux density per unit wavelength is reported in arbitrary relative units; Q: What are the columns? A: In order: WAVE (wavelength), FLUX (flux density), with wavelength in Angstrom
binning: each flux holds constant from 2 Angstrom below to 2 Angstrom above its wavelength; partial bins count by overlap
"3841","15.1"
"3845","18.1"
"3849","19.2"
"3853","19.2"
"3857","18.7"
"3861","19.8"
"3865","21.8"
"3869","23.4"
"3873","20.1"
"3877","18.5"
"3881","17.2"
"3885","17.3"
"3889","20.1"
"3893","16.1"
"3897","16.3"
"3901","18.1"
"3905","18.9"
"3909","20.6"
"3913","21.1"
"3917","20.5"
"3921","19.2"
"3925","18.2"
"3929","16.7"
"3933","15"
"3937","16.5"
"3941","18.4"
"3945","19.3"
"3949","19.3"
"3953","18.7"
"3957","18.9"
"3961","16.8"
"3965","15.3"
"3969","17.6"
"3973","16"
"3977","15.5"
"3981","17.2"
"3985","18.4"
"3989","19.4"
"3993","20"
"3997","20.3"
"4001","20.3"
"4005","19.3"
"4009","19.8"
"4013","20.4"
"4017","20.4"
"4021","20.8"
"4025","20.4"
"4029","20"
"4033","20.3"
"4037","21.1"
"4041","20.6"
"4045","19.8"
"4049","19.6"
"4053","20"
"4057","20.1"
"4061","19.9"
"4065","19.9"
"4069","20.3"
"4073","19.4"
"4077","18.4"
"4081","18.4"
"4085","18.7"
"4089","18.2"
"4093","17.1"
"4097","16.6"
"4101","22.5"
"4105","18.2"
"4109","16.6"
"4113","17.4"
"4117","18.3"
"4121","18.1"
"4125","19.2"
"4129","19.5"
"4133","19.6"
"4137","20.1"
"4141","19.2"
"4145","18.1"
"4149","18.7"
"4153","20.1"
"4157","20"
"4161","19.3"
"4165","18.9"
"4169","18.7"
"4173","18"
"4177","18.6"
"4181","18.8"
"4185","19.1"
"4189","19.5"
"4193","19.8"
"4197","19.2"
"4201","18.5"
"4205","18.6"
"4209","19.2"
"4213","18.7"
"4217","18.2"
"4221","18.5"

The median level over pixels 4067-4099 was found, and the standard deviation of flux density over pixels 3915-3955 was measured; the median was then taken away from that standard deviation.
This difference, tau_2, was -16.8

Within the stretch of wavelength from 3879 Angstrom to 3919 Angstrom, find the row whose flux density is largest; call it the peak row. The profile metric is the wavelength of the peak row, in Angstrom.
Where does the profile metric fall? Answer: 3913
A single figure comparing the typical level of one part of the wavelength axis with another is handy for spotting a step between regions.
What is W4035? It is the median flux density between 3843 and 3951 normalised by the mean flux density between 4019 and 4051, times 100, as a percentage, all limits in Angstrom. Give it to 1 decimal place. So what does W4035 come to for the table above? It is 93.0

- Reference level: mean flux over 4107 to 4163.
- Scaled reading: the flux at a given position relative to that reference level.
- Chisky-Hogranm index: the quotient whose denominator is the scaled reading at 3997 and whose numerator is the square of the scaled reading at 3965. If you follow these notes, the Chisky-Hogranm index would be 0.61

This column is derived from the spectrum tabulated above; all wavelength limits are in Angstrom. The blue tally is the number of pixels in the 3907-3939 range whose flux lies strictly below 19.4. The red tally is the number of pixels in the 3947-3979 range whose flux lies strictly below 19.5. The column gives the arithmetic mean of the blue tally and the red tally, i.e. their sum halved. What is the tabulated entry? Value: 6.5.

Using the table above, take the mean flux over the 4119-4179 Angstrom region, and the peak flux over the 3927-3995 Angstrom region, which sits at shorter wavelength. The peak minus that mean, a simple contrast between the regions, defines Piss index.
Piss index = 0.93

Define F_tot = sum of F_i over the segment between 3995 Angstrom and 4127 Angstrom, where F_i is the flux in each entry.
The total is 640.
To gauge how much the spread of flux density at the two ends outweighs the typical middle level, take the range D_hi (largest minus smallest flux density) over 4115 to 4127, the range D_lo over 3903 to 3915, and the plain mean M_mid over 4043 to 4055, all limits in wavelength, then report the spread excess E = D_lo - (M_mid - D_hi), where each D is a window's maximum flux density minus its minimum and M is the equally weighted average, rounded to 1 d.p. -16.5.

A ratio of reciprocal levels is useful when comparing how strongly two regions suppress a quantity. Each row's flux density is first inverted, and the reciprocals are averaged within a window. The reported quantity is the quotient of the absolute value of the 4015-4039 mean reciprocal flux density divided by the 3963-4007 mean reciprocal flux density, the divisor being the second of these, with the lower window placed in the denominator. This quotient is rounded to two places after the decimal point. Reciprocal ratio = 0.87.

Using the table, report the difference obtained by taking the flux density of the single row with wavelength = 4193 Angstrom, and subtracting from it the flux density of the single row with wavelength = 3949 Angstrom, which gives 0.5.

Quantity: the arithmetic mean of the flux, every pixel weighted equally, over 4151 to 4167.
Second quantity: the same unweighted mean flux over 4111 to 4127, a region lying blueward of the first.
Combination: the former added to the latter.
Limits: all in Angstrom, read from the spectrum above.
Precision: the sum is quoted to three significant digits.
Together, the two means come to 37.8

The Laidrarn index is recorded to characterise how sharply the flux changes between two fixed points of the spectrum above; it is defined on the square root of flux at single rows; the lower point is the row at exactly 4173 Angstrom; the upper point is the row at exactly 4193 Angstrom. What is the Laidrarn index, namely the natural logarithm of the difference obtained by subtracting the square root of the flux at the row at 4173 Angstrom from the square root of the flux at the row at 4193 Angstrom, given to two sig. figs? -1.6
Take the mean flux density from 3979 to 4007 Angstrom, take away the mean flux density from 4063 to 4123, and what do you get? 0.7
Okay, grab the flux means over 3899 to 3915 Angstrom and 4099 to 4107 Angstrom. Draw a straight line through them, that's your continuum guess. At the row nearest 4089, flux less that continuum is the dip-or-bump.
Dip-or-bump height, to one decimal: -2.1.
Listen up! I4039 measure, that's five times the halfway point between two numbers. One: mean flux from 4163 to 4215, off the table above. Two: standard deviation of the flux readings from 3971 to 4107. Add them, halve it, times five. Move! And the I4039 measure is 51.0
